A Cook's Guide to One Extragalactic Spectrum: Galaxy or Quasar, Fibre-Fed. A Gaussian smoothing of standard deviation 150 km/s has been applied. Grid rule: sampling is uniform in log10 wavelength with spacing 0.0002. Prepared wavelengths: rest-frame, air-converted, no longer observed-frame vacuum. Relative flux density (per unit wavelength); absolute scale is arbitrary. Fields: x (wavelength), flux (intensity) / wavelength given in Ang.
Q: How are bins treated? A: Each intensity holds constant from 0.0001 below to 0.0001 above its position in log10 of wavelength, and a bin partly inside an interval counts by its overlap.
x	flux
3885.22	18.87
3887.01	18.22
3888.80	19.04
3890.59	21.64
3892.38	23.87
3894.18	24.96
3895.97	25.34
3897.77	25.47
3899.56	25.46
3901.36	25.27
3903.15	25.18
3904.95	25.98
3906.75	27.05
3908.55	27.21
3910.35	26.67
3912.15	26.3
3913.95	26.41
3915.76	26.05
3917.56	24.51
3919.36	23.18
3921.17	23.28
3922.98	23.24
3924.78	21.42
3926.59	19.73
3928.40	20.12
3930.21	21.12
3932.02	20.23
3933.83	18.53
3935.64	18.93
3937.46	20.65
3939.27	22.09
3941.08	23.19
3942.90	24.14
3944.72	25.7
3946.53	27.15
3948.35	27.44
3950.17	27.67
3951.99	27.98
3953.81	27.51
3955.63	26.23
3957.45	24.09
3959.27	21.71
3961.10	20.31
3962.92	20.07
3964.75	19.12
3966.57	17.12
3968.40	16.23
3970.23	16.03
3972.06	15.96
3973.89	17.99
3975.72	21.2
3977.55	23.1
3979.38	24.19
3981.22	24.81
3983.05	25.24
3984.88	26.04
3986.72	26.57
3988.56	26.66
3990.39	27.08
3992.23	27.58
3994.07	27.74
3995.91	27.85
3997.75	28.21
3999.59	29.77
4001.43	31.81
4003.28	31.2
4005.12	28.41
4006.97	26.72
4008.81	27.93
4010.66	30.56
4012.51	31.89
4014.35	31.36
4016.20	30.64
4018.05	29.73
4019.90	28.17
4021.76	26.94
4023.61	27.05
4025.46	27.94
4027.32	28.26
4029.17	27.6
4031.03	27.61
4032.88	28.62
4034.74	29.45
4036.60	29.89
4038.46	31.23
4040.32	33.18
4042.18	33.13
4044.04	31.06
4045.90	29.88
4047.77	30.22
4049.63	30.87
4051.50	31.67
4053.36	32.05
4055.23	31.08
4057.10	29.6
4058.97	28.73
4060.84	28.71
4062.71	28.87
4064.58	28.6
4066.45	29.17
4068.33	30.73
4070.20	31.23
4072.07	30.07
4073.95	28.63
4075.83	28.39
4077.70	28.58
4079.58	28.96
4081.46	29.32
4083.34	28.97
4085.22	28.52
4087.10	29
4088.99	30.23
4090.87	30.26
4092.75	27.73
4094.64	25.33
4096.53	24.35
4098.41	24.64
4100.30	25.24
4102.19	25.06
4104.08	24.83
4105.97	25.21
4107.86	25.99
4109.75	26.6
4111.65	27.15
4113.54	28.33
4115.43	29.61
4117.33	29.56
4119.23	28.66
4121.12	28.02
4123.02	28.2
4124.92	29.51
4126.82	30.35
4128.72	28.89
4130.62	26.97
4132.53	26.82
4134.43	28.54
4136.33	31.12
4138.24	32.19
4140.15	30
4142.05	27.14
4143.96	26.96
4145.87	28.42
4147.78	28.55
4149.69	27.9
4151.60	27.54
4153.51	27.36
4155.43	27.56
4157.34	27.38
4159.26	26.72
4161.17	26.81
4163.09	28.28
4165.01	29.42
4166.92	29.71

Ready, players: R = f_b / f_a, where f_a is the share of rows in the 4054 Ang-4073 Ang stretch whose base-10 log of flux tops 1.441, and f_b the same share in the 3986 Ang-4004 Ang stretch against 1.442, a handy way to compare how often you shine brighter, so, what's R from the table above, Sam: 0.60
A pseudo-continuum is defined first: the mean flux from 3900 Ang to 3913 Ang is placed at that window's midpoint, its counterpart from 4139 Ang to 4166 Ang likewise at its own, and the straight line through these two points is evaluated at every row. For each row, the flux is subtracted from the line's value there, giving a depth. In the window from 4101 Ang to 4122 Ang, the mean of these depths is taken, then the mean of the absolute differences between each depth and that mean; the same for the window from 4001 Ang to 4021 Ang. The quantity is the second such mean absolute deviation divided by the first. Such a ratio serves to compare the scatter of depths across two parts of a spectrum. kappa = 1.0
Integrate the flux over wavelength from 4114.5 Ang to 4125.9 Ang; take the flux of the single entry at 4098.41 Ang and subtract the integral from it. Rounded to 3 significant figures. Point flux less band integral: -305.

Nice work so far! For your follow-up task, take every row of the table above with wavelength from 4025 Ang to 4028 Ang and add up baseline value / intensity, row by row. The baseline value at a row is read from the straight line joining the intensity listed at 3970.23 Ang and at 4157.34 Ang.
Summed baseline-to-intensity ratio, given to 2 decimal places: 1.38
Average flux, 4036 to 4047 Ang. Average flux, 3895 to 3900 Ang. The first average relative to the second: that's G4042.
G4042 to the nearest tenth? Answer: 1.2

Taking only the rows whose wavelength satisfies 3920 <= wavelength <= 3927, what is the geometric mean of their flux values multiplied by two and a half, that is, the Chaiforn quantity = 55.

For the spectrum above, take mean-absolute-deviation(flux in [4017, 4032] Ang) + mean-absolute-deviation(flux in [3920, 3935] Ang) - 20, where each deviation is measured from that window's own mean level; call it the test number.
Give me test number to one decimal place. -18.1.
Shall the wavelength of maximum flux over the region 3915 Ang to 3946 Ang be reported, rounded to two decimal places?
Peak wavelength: 3915.76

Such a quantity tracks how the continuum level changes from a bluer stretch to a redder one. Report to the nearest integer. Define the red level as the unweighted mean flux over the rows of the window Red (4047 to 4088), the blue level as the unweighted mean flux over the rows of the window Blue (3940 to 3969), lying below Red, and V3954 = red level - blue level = 6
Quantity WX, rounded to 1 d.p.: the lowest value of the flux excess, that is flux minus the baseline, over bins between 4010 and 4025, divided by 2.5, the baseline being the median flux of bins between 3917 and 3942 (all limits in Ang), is 2.3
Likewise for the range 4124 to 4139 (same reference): 2.2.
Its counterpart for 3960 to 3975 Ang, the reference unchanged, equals -2.1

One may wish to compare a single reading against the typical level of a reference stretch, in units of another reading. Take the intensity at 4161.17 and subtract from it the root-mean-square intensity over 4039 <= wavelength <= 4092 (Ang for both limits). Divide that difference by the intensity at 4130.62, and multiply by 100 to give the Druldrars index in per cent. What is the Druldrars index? -12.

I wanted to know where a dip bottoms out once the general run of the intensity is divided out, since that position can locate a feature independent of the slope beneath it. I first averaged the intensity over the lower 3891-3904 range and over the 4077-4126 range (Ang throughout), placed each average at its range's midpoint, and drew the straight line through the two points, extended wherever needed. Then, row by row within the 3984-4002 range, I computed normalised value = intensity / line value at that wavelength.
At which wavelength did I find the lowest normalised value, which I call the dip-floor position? 3984.88 Ang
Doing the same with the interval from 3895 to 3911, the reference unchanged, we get 3903.15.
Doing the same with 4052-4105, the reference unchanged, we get 4096.53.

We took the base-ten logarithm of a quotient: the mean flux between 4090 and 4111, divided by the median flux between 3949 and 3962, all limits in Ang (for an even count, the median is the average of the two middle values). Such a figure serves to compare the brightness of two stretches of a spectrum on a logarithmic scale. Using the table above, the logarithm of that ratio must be -0.005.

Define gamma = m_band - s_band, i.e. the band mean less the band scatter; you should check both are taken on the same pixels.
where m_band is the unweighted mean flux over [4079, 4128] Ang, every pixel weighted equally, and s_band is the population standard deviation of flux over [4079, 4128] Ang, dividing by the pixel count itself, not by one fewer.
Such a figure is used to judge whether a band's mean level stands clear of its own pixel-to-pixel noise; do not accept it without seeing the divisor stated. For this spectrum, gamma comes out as 25.7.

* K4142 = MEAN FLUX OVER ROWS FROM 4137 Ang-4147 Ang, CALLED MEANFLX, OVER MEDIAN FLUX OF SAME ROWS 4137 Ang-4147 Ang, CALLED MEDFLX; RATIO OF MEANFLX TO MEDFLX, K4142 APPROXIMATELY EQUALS 1.02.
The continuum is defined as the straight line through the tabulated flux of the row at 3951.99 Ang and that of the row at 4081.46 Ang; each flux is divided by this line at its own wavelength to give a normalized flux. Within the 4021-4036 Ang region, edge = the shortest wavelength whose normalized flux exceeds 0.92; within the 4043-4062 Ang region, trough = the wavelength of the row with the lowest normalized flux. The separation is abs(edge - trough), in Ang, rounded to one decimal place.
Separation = 39.1 Ang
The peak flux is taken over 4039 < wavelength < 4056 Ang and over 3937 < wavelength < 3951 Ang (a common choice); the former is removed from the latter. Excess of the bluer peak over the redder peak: -6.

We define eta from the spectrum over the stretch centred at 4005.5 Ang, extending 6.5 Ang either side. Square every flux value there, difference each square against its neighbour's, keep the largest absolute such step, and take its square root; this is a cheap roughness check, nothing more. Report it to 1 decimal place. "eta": 12.9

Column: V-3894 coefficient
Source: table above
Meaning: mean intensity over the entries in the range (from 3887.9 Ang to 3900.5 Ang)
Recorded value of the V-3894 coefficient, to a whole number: 24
